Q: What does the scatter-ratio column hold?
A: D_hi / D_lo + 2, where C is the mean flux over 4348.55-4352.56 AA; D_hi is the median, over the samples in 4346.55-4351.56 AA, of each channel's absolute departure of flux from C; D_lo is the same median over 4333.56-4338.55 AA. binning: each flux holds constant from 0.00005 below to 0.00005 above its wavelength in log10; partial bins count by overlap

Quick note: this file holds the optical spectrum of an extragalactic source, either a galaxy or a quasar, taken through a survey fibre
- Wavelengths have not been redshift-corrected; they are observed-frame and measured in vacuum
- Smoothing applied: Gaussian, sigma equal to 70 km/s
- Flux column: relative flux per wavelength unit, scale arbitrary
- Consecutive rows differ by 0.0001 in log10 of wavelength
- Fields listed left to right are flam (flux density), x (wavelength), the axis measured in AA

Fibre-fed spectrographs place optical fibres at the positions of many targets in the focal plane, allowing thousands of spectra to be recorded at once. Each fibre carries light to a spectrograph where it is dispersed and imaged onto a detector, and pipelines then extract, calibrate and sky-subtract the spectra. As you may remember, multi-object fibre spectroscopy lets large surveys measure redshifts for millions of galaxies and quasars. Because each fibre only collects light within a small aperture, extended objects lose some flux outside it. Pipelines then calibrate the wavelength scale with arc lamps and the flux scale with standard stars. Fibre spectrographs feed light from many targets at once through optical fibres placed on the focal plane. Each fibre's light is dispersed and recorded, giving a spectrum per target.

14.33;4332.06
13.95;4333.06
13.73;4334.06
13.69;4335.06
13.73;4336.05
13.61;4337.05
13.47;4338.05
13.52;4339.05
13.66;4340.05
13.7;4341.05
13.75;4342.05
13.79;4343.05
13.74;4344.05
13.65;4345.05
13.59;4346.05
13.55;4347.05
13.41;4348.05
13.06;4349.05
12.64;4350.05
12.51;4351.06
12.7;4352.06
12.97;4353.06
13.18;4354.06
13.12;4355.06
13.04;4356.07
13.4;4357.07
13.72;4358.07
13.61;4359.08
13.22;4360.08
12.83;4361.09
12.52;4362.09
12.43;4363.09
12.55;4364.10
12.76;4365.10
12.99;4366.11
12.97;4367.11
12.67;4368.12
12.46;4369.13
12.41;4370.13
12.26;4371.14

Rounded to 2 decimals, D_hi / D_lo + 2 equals 2.35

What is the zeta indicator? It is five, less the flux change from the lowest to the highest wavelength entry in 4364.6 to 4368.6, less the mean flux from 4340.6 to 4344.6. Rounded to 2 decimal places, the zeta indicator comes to -8.65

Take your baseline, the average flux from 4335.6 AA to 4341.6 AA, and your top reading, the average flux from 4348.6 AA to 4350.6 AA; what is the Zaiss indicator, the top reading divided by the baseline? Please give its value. 0.94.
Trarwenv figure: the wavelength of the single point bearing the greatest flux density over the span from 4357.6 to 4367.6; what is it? 4358.07 AA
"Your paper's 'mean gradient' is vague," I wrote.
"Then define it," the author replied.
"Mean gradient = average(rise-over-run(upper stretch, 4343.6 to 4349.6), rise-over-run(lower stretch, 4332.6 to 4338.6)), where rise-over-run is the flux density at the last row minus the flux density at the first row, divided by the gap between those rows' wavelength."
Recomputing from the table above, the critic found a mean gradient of -0.12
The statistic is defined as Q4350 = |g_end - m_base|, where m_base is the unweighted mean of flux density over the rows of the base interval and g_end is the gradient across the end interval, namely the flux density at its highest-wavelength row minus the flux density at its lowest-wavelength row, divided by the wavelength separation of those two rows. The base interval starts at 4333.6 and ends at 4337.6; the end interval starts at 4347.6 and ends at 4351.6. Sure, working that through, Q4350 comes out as 14.0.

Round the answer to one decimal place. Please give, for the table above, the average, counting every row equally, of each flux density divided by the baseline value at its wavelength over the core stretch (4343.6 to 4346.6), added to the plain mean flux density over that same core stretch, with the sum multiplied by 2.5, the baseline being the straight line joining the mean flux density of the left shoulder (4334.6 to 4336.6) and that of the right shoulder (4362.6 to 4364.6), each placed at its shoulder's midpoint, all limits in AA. 36.7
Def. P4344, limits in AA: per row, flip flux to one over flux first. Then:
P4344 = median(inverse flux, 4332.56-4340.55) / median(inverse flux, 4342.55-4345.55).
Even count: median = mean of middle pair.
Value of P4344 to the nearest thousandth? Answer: 1.005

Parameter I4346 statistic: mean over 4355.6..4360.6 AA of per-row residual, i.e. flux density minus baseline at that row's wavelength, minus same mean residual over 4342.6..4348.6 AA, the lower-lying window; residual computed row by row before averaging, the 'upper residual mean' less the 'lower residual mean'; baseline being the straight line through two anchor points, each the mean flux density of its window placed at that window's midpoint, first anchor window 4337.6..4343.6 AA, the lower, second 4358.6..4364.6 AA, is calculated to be 0.25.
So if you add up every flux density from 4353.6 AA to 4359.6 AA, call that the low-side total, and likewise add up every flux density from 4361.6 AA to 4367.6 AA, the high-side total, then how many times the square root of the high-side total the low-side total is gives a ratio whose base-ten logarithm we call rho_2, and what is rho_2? 0.962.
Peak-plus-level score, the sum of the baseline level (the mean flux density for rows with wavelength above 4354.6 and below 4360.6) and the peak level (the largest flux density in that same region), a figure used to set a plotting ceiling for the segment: 27.1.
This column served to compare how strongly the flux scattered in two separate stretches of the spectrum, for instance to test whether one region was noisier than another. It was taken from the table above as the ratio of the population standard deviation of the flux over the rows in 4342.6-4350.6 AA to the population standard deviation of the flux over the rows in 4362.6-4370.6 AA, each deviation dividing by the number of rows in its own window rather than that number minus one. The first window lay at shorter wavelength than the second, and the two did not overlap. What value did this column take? 1.7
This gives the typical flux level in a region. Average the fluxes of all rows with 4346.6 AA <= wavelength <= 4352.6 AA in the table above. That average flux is 13.0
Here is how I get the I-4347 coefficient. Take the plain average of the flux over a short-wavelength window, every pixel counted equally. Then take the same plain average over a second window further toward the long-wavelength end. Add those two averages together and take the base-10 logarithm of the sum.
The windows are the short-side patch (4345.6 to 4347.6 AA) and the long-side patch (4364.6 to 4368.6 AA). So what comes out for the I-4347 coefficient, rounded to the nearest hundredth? 1.42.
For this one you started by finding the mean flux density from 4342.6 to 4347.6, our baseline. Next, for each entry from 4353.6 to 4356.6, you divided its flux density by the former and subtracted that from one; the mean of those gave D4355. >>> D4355 0.040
